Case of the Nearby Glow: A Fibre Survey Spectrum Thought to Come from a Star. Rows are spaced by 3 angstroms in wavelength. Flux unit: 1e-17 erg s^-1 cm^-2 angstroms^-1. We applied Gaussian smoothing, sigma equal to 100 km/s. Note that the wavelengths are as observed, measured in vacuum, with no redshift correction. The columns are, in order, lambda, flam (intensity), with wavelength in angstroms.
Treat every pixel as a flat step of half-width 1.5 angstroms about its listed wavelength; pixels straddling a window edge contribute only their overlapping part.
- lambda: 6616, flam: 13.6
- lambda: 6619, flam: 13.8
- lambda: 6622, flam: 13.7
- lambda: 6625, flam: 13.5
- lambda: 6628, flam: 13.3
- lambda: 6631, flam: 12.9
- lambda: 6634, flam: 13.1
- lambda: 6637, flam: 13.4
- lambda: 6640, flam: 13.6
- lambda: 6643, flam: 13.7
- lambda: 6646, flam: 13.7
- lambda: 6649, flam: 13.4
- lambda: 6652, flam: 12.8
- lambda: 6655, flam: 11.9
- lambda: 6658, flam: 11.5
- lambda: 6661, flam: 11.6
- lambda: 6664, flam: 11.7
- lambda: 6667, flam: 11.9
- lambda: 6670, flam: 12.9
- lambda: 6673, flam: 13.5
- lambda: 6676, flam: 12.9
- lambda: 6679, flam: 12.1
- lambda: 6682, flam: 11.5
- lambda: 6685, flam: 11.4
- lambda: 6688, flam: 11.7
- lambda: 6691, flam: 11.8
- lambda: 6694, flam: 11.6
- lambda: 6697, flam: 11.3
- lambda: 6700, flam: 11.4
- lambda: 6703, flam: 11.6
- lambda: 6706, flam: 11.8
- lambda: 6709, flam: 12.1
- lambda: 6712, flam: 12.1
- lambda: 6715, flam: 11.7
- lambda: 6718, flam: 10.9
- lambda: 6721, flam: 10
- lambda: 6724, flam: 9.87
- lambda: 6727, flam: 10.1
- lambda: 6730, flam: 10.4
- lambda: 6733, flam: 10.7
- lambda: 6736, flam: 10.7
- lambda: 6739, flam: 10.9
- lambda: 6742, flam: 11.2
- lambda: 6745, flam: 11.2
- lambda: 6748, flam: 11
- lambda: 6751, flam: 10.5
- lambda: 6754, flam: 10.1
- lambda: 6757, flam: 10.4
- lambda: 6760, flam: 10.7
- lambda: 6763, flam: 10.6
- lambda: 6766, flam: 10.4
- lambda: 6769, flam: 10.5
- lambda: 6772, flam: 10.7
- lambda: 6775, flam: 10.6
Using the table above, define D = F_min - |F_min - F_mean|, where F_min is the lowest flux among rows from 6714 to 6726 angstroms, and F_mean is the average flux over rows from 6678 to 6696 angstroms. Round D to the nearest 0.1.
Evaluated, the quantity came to 8.1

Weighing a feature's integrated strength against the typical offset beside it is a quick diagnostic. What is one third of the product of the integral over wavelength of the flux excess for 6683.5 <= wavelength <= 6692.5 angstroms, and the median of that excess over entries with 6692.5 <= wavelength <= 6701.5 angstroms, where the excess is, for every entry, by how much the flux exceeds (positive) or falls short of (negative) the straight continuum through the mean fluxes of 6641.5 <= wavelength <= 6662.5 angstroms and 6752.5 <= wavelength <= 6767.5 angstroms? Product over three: 0.2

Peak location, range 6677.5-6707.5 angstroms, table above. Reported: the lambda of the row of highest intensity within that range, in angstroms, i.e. 6679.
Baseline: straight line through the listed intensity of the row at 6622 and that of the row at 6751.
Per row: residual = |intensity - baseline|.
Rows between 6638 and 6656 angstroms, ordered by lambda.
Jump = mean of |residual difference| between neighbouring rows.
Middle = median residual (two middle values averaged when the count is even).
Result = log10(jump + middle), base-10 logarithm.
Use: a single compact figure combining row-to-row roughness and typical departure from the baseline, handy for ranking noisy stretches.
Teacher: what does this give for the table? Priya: -0.13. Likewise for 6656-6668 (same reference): 0.10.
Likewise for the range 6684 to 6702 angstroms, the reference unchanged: -0.24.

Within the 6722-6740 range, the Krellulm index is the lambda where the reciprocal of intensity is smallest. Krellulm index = 6739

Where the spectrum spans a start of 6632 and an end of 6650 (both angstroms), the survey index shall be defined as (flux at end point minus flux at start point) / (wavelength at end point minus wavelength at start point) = 0.02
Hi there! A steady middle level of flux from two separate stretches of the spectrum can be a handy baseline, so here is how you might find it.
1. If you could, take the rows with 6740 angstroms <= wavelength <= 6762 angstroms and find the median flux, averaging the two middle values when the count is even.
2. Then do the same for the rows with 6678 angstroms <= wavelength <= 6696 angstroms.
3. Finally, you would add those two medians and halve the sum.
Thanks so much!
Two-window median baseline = 11.2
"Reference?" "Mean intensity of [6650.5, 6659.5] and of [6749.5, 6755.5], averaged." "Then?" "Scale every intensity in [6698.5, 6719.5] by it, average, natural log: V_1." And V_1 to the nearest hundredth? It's 0.04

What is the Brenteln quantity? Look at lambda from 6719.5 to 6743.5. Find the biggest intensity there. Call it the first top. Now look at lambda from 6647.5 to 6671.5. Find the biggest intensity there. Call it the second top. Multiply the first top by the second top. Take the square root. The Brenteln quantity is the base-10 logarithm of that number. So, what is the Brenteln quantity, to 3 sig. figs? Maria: 1.09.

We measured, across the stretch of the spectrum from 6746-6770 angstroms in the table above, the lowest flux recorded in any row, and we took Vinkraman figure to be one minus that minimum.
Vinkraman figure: -9.1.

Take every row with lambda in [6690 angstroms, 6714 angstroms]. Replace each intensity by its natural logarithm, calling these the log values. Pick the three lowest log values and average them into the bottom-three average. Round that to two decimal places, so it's 2.44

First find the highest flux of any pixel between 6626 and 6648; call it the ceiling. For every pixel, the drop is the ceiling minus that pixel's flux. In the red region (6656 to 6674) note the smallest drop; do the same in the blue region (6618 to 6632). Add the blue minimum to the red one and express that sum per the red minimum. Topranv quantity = 0.50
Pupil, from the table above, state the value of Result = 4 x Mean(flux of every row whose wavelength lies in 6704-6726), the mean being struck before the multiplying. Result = 44.8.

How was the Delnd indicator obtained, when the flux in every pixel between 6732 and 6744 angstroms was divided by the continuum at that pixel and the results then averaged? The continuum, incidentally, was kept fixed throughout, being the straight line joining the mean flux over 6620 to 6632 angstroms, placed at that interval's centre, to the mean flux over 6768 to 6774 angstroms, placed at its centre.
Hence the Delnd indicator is 0.97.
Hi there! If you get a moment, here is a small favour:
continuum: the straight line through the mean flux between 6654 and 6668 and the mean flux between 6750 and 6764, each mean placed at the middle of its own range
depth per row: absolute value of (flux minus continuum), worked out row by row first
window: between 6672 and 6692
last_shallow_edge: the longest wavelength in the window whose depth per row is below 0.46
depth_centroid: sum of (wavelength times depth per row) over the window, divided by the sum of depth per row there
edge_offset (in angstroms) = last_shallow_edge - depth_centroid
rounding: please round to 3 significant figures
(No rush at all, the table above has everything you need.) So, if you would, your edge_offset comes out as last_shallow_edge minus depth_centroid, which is 10.4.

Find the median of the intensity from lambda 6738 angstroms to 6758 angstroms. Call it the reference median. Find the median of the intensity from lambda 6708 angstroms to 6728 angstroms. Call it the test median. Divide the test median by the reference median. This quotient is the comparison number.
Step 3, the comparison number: 1.00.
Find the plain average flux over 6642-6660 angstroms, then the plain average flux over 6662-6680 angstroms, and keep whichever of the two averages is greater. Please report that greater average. 12.8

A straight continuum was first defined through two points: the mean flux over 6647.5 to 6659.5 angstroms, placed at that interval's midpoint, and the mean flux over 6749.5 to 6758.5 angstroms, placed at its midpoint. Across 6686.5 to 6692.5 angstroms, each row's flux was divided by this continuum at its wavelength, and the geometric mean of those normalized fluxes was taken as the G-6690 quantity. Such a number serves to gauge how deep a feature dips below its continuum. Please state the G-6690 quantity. 1.01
